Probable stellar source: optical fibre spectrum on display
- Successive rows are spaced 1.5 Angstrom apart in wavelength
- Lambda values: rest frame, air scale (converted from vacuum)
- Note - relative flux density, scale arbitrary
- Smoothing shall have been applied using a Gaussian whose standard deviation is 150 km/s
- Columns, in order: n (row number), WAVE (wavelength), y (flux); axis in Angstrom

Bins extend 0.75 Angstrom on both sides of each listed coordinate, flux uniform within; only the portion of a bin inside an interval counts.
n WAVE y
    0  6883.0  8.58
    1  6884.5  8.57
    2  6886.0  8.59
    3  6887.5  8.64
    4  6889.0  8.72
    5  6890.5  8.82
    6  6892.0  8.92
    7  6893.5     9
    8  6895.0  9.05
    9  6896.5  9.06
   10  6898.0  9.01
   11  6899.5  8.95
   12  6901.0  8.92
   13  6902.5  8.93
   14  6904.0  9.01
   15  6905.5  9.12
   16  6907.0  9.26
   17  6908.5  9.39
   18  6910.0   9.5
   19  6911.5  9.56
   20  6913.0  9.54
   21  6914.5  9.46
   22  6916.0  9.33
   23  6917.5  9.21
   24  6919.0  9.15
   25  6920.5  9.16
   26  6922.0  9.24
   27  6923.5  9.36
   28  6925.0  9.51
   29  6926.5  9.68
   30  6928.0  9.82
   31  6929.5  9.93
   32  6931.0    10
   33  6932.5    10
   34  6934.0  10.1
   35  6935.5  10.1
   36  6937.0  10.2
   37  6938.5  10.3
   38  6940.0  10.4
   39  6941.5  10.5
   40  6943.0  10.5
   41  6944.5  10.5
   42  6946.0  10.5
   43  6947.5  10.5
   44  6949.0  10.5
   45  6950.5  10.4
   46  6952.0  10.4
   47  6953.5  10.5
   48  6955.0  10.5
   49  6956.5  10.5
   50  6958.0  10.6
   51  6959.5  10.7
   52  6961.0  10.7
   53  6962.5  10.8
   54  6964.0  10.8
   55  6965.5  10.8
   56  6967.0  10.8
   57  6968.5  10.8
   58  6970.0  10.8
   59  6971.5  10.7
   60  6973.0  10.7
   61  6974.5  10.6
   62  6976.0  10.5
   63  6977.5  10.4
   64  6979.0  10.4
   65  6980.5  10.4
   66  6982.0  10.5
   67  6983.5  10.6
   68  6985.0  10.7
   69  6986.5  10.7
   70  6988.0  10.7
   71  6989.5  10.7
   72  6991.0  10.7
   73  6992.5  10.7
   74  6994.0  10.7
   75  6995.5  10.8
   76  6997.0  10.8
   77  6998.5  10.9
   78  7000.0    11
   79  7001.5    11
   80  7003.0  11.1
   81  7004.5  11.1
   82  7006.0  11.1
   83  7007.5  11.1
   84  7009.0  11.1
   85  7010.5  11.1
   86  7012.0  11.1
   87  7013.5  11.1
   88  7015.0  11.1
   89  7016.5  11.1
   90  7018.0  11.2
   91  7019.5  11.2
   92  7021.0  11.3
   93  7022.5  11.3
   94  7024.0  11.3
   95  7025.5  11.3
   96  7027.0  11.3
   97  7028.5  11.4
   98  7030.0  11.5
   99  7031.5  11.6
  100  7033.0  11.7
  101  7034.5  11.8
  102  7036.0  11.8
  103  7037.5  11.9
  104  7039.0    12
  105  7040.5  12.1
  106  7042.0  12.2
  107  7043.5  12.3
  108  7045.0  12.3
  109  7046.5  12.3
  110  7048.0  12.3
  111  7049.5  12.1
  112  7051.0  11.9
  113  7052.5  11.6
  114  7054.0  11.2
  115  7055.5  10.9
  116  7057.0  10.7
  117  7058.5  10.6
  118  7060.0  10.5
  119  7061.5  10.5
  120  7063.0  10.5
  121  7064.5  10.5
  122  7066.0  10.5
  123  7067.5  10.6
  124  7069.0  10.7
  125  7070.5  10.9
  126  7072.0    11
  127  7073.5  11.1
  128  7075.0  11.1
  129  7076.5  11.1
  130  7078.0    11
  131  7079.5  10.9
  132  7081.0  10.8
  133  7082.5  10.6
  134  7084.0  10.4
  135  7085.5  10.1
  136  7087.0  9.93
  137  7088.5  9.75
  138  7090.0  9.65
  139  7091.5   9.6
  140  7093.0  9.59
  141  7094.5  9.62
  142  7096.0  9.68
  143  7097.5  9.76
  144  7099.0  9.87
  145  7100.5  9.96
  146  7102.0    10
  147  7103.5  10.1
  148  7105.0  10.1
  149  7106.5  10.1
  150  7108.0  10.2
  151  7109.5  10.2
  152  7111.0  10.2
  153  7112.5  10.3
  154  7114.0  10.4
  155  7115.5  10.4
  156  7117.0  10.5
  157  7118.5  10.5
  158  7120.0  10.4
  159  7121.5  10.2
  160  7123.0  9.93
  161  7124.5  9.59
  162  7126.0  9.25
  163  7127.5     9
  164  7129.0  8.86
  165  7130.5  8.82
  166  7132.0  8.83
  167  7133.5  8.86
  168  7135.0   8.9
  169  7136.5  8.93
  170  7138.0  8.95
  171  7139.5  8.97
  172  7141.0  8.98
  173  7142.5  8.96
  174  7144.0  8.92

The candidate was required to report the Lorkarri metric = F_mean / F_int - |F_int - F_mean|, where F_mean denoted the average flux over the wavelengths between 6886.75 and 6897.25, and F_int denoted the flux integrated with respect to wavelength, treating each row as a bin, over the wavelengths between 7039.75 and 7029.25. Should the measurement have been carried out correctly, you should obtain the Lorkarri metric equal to -114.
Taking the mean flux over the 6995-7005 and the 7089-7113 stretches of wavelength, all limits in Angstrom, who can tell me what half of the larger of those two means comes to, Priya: 5.48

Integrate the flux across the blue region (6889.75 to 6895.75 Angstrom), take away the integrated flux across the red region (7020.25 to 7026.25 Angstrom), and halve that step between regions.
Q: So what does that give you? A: -7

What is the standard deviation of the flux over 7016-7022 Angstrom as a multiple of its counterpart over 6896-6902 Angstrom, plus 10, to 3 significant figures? 11.3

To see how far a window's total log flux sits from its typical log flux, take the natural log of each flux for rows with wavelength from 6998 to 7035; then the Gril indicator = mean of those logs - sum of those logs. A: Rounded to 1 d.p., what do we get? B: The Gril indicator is -58.0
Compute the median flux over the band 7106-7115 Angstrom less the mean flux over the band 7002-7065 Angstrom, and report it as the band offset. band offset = -1.2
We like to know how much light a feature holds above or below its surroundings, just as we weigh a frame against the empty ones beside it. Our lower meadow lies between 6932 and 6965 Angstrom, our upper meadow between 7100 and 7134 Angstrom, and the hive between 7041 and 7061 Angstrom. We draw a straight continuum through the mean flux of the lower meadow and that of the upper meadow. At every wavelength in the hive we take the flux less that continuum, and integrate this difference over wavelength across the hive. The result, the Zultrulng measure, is 30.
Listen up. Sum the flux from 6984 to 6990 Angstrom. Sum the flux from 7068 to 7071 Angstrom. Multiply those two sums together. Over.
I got 924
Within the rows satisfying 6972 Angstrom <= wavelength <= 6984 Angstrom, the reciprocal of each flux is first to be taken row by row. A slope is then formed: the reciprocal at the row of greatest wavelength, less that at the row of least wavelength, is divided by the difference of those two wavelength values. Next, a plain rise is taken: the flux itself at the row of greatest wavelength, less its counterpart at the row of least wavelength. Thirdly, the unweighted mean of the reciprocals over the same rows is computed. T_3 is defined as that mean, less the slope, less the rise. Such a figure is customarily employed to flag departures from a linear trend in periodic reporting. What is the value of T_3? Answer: 0.20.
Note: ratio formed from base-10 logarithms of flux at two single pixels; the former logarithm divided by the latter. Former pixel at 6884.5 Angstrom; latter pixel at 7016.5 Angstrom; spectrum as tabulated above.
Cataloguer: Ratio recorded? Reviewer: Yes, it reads 0.89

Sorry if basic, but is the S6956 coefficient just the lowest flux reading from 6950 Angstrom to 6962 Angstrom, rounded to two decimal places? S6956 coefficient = 10.40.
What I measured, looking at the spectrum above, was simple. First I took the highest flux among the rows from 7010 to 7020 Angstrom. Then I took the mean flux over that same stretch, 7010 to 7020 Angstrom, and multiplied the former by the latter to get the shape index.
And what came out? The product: 125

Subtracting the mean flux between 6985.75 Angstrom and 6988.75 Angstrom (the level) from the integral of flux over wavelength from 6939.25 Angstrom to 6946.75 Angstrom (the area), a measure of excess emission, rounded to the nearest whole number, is 68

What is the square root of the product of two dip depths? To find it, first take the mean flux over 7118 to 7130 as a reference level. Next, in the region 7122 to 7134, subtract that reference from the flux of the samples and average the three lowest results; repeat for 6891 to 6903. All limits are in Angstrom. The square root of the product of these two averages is 0.8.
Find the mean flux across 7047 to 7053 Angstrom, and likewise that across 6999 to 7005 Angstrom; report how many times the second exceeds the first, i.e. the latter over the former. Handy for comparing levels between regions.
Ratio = 0.92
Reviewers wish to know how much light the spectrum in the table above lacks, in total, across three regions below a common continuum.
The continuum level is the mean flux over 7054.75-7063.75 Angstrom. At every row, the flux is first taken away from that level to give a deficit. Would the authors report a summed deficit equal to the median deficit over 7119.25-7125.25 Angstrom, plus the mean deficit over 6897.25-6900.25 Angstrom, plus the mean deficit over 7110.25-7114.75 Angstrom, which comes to 2.5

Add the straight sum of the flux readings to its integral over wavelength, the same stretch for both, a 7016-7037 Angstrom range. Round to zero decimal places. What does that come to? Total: 400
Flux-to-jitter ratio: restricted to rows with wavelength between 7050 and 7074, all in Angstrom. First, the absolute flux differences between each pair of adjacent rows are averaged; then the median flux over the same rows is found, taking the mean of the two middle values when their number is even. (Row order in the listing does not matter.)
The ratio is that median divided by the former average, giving 80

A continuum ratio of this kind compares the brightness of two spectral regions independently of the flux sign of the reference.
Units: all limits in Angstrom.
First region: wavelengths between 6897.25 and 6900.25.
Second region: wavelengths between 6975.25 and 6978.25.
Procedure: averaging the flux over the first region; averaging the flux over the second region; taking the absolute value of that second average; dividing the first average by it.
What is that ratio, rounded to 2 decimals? 0.86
